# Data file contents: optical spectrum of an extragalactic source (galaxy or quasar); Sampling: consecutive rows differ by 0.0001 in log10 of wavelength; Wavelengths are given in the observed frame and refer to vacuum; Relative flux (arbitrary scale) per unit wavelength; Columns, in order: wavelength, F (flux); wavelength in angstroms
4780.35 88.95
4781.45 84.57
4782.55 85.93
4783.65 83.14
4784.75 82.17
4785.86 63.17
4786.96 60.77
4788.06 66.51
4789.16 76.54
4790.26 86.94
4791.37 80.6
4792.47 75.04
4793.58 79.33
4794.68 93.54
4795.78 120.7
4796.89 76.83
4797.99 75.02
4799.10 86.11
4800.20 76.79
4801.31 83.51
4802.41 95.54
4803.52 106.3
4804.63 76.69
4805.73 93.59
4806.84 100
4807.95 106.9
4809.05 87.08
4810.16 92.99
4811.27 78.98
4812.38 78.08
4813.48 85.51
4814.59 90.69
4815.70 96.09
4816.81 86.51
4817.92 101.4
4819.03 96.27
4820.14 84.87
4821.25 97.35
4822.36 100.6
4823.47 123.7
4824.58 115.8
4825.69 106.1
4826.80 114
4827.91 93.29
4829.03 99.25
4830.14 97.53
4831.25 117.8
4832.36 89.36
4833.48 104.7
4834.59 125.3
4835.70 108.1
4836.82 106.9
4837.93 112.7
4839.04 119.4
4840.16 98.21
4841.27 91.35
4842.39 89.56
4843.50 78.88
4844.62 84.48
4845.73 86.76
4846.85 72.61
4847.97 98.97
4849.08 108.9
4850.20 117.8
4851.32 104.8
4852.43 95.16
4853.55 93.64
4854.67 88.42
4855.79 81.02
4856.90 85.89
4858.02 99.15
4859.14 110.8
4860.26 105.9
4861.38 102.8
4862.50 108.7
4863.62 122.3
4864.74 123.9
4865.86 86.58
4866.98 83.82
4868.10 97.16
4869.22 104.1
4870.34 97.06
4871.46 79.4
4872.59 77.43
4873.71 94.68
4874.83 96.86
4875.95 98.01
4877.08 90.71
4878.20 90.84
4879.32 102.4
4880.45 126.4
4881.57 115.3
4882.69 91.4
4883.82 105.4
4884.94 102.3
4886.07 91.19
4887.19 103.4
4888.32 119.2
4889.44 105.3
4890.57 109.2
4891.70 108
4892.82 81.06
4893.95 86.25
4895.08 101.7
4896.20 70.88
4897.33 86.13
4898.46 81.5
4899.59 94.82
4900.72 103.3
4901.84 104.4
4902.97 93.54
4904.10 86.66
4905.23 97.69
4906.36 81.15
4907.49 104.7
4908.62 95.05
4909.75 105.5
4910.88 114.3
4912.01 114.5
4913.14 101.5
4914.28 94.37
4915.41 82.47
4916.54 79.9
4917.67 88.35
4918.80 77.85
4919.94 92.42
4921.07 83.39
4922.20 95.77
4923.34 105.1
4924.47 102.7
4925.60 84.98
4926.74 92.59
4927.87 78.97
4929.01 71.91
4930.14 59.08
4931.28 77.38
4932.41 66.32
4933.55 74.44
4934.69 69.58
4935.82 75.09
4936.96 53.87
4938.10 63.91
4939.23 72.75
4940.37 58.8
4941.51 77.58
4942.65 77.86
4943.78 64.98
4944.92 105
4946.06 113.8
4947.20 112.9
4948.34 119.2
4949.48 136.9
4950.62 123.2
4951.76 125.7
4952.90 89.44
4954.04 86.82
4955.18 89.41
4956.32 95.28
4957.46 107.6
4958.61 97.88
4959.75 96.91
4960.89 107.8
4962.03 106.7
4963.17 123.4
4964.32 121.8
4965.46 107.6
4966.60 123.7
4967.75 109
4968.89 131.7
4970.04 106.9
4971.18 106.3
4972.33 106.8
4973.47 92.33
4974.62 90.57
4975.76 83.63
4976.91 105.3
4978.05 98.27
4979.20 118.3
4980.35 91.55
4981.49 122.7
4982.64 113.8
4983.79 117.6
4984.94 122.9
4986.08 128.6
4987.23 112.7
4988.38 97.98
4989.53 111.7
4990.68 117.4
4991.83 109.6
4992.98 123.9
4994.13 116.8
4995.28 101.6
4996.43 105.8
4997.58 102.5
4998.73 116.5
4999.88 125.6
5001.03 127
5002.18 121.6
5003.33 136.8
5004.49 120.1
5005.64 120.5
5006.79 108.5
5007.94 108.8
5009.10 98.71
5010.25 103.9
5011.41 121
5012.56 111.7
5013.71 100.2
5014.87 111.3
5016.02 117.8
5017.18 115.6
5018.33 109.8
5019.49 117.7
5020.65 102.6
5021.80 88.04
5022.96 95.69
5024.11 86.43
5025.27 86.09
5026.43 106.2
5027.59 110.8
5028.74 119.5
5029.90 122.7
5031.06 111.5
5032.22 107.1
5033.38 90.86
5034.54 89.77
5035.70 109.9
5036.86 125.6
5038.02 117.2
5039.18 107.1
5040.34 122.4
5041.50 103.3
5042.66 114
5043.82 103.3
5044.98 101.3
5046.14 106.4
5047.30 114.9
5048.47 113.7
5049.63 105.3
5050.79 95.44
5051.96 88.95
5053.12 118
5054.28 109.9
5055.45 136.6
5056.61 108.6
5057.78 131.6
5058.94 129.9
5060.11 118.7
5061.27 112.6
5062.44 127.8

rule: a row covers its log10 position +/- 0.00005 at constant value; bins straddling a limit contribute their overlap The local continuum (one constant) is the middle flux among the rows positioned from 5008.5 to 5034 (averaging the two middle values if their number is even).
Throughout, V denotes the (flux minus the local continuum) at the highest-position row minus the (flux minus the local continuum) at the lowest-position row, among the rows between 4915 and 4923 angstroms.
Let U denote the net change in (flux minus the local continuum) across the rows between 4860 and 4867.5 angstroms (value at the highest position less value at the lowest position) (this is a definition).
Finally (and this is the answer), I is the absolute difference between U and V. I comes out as 35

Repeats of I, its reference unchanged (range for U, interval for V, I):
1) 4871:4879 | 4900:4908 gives 10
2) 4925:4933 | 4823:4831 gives 8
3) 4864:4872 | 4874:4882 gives 63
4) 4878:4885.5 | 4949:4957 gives 53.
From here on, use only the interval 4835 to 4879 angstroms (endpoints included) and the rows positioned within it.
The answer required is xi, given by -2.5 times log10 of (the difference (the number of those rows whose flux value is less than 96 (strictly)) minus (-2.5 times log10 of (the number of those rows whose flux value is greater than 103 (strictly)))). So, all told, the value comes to -3.3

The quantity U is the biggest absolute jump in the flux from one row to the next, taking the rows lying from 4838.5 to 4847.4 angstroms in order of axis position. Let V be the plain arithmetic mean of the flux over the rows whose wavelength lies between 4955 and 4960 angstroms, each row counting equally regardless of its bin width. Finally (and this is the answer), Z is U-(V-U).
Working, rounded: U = 21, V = 97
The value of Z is -55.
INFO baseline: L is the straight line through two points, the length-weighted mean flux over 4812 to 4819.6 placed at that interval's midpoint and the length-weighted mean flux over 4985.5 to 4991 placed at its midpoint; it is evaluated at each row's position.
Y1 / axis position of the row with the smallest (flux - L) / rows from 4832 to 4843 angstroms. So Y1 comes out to 4842.39 angstroms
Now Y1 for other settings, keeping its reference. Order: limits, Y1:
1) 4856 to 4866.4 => 4865.86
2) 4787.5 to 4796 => 4788.06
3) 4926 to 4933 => 4930.14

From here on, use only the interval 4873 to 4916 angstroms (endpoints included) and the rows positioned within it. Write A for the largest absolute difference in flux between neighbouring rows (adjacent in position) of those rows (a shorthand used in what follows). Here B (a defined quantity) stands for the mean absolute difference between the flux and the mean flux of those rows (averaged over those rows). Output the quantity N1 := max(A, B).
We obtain 31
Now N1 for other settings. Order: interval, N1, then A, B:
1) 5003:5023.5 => 17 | 17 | 8.7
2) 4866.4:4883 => 24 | 24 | 8.8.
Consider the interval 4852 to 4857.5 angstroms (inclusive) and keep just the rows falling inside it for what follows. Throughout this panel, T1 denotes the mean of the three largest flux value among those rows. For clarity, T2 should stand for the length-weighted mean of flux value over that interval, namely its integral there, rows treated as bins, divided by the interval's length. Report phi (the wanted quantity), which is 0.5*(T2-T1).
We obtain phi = -1.8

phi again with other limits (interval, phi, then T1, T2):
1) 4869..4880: -4.2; 102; 93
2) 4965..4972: -3.8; 121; 114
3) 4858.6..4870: -7.3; 119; 104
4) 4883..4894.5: -5.6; 112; 101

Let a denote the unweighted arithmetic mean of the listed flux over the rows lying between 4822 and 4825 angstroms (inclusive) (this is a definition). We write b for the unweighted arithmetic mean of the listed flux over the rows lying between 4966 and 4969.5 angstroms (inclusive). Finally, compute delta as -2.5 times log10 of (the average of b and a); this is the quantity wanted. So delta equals -5.17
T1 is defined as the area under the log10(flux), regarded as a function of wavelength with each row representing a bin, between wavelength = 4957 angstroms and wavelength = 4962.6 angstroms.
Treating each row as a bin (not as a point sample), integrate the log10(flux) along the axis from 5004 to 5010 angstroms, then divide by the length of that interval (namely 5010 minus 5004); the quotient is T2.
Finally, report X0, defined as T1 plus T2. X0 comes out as 13.3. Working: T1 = 11.3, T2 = 2.05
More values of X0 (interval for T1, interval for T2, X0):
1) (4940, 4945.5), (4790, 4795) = 12.3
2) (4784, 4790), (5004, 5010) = 13.1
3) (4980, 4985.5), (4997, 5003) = 13.4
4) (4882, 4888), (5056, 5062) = 14.1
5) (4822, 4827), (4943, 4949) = 12.3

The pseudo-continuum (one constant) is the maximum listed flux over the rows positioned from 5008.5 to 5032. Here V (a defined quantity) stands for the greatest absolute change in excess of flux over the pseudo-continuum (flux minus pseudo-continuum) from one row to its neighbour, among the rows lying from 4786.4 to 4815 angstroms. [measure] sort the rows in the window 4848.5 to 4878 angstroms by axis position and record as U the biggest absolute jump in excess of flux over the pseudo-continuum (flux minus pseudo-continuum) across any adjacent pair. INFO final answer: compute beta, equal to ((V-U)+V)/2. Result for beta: 25.2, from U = 37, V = 44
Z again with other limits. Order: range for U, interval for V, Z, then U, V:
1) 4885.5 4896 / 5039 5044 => -56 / 27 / 110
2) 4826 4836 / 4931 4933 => -15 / 28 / 72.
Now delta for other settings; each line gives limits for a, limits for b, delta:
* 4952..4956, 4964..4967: -5.03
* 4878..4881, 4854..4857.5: -4.95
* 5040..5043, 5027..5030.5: -5.16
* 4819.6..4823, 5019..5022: -4.98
